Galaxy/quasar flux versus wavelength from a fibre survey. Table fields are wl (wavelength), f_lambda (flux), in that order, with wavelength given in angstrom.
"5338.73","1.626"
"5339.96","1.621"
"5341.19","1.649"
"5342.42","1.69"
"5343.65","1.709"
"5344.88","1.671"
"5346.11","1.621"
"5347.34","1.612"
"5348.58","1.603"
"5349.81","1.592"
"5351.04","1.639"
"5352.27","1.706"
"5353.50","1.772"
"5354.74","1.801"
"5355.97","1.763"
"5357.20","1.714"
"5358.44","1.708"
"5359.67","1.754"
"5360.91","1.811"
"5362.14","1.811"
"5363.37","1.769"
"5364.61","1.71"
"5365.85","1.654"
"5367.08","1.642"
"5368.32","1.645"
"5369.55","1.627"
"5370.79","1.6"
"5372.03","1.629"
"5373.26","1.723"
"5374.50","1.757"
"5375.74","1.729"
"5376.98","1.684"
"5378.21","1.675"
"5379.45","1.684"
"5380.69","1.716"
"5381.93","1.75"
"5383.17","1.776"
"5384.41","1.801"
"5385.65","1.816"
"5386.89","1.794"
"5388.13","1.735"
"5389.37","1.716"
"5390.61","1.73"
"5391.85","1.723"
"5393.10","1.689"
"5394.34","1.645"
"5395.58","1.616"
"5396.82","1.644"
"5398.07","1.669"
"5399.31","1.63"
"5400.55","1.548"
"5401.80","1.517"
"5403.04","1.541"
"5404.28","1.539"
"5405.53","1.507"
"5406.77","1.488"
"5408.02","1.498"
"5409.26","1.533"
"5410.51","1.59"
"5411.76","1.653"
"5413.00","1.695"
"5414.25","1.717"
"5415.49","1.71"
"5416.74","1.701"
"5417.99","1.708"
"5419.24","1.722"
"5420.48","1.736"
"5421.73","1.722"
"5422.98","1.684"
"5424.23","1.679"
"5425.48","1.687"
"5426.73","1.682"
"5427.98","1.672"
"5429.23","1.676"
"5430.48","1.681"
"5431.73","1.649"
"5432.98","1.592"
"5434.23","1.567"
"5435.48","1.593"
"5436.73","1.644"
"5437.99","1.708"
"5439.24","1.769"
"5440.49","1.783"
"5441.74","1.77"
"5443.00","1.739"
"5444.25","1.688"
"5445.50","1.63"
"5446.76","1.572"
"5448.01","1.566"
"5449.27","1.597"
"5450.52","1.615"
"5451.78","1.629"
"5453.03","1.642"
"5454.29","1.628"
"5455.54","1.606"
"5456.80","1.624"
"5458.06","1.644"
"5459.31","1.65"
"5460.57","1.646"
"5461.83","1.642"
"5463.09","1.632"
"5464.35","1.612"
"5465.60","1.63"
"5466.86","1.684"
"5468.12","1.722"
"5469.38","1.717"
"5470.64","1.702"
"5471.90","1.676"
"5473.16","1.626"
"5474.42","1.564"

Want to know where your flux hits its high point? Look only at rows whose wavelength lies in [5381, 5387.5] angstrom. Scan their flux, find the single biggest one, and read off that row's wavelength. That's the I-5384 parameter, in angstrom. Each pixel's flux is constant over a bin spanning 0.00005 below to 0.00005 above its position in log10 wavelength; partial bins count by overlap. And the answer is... 5385.65 angstrom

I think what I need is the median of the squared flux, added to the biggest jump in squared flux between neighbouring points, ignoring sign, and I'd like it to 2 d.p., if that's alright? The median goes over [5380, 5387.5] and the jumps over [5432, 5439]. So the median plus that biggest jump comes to 3.40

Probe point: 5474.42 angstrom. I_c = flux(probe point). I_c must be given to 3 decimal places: 1.564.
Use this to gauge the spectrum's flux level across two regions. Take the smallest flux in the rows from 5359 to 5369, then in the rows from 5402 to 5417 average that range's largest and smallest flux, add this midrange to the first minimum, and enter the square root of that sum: 1.801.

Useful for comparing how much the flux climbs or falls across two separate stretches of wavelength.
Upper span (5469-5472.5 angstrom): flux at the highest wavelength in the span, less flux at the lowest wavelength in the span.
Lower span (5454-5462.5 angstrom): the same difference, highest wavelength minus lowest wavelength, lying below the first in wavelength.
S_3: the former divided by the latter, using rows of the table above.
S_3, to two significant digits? -2.9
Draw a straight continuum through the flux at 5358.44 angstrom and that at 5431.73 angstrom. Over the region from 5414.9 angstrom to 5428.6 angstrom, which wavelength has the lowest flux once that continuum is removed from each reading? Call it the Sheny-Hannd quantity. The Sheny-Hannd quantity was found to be 5427.98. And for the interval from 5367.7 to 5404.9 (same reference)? 5401.80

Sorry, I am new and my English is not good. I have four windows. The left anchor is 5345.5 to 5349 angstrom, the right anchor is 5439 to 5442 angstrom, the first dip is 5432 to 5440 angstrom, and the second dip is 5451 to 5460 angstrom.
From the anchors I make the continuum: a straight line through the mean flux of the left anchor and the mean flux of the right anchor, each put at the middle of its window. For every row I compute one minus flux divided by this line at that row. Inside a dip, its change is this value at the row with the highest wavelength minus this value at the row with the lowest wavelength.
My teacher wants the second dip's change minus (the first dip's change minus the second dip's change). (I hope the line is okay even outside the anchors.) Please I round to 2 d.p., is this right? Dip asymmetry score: 0.08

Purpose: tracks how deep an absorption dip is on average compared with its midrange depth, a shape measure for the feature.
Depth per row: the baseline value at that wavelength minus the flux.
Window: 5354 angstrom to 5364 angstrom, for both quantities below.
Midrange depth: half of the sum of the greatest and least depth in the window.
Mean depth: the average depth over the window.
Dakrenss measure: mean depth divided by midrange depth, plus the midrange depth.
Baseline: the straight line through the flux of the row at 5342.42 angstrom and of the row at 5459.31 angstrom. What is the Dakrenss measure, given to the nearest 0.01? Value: 1.01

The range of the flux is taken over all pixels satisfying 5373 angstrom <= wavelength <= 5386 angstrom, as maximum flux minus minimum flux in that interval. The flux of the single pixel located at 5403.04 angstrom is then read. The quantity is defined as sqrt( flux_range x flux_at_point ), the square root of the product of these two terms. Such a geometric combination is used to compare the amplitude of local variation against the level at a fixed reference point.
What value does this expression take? 0.47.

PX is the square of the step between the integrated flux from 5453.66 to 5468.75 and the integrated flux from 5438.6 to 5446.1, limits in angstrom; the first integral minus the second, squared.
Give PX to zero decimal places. 139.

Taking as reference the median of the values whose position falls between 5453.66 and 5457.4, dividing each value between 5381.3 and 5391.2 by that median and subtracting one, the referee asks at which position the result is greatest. 5385.65 angstrom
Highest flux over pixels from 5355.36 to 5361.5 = 1.811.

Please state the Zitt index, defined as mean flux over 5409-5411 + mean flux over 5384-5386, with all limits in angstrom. 3.37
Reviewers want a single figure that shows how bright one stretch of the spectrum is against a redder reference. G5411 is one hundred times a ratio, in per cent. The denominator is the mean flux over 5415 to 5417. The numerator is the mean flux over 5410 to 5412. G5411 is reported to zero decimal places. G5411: 95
